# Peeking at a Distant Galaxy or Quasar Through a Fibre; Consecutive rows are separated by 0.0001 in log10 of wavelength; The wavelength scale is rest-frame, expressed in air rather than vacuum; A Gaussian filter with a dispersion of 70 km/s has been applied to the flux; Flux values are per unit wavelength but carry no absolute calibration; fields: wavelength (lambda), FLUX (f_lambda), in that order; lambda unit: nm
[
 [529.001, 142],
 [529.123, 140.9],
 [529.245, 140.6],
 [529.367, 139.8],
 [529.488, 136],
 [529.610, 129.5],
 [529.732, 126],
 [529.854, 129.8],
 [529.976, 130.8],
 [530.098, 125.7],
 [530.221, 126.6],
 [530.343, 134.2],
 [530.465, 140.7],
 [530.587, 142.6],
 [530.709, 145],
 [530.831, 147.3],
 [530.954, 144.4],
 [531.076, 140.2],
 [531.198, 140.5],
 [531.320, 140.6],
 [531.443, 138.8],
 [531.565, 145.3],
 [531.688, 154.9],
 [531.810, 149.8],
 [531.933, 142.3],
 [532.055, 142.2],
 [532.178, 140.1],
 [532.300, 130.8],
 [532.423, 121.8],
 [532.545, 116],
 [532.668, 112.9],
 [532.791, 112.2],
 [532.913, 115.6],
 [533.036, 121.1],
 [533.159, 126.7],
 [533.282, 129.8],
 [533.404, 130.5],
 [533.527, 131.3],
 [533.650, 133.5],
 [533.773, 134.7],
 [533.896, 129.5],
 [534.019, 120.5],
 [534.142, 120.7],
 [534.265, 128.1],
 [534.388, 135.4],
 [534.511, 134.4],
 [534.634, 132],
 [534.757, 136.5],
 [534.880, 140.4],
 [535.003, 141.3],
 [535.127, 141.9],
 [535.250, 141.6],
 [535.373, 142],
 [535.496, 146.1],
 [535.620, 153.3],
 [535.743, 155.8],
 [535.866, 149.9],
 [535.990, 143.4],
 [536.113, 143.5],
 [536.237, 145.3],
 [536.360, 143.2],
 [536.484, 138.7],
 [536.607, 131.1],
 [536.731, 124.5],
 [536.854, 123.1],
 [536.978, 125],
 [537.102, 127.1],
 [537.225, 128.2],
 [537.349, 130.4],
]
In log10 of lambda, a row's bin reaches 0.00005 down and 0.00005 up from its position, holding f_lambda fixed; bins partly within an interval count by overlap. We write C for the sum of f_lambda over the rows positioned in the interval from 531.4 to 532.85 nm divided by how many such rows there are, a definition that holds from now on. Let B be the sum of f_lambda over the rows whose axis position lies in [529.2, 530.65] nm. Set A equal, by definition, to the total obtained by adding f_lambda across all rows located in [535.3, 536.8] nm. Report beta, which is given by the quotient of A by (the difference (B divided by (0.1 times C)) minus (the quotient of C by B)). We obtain 14.4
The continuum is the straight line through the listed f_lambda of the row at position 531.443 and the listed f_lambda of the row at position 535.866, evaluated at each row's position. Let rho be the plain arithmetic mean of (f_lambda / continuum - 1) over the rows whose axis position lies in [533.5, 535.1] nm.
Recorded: -0.09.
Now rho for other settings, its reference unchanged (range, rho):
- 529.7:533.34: -0.04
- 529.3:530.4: -0.03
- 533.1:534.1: -0.10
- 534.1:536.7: -0.06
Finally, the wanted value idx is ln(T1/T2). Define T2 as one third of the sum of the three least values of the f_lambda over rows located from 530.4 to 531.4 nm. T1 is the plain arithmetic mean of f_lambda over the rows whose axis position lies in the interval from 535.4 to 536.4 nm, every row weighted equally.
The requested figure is 0.05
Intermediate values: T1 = 148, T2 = 140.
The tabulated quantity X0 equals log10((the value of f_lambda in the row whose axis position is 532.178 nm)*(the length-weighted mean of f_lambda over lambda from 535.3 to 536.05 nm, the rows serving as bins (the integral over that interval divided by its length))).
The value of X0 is 4.32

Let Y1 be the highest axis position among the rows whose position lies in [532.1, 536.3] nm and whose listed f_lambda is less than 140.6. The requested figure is 534.880 nm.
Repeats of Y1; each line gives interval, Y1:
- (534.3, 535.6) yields 534.880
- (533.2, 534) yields 533.896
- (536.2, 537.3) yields 537.225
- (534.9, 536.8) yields 536.731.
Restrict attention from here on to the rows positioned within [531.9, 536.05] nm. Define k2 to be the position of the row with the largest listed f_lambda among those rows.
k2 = 535.743 nm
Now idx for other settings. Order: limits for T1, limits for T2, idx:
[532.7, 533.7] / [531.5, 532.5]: -0.05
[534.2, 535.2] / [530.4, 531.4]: -0.03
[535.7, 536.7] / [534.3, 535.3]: 0.07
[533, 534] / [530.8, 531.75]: -0.08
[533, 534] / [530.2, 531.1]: -0.03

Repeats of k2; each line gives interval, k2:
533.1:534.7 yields 534.388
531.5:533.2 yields 531.688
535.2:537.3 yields 535.743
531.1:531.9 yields 531.688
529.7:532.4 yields 531.688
